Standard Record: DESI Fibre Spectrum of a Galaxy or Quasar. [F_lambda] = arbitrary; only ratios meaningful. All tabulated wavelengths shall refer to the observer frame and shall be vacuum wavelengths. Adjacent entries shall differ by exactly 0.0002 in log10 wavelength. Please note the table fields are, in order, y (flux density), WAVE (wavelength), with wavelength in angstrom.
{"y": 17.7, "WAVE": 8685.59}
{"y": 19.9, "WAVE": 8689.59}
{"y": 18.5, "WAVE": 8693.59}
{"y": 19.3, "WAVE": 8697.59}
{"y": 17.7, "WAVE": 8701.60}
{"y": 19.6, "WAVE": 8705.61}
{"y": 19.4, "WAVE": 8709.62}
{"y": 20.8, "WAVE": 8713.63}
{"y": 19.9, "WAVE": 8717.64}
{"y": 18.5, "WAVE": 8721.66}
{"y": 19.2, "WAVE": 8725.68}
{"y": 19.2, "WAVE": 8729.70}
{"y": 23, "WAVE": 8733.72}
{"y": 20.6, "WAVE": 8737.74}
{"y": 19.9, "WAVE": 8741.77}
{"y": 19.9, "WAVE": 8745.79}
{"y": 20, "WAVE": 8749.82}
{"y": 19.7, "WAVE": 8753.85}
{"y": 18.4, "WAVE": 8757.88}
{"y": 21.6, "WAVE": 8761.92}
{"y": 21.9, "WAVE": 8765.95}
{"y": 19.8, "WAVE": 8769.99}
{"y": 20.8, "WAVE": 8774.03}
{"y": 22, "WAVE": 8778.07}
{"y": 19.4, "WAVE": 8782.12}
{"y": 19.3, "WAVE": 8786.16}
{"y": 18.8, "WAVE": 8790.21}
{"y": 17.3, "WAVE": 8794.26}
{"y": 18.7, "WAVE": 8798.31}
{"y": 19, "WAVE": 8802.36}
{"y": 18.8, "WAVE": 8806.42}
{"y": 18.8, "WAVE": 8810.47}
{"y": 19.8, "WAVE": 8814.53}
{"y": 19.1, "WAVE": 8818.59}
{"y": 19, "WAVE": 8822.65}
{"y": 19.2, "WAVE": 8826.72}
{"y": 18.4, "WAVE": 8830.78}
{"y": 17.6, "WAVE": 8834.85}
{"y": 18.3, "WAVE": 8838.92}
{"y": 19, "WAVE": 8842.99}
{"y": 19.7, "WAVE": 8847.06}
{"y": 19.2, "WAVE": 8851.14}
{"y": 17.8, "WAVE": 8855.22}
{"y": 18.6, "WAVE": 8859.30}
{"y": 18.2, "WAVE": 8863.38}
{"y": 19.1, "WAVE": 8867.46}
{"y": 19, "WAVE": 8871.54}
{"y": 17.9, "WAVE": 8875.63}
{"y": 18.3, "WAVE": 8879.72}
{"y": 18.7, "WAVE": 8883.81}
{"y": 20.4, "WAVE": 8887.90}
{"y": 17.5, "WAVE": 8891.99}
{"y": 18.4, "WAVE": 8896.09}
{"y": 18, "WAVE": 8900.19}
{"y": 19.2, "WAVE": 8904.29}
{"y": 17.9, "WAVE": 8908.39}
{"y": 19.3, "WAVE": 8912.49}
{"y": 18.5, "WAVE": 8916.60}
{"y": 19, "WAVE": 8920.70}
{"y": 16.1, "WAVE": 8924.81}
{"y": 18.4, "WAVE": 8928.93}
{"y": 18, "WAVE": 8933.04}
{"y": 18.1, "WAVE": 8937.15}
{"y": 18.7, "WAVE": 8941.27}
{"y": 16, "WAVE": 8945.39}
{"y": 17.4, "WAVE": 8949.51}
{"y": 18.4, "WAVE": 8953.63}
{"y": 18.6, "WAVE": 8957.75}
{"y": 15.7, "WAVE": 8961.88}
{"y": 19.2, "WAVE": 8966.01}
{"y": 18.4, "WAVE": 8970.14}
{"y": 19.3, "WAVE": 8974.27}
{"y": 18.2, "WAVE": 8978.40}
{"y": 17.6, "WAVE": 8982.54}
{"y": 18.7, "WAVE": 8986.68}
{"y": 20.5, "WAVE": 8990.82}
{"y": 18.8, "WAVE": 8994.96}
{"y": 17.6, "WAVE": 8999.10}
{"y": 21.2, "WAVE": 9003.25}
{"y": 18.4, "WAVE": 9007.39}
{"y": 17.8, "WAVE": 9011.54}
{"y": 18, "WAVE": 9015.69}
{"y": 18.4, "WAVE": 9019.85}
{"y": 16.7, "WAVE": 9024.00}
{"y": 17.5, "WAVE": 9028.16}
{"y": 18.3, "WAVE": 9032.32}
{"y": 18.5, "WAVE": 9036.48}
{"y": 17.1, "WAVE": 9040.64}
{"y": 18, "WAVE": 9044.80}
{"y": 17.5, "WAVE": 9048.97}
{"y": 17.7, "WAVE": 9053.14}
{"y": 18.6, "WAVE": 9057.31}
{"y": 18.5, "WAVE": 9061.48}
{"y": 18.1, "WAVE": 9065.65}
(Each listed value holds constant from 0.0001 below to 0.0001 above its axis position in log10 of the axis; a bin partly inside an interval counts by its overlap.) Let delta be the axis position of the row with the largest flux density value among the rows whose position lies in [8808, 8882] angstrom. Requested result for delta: 8814.53 angstrom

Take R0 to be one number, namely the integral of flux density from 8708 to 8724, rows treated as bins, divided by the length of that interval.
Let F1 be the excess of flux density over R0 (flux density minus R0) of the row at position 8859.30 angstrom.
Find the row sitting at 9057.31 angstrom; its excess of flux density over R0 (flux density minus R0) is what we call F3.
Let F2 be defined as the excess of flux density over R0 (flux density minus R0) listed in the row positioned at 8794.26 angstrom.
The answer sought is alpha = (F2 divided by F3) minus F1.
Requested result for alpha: 3.3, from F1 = -1.04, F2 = -2.3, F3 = -1.0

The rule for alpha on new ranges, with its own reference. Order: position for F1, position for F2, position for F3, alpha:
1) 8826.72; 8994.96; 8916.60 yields 1.2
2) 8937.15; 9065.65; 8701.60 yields 2.3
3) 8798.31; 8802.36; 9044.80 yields 1.3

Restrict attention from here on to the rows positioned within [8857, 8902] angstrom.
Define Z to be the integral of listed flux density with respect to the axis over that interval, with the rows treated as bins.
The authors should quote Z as 835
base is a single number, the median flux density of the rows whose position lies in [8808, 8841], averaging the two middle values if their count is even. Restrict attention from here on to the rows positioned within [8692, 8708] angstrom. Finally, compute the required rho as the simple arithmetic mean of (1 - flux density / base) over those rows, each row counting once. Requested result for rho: 0.007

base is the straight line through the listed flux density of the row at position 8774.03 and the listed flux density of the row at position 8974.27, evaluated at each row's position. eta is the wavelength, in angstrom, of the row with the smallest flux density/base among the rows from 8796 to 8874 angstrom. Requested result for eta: 8834.85 angstrom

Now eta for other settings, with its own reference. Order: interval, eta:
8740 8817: 8794.26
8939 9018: 8961.88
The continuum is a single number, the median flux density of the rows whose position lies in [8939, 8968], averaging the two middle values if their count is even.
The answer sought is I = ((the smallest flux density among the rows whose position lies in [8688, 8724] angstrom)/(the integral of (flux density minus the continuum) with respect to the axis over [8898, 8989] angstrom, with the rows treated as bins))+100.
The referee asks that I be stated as 99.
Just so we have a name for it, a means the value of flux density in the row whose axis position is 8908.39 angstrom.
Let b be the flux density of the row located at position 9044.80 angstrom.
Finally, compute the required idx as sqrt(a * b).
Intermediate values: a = 17.9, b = 18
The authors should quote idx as 17.9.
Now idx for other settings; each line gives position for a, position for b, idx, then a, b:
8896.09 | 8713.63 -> 19.6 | 18.4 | 20.8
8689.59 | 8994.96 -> 19.3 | 19.9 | 18.8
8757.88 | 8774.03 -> 19.6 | 18.4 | 20.8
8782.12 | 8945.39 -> 17.6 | 19.4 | 16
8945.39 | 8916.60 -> 17.2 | 16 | 18.5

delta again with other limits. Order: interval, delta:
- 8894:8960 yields 8912.49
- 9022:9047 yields 9036.48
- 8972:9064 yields 9003.25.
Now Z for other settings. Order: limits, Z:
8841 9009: 3102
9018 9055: 656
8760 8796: 724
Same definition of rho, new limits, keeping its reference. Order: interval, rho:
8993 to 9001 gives 0.037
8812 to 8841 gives 0.007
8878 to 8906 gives 0.014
